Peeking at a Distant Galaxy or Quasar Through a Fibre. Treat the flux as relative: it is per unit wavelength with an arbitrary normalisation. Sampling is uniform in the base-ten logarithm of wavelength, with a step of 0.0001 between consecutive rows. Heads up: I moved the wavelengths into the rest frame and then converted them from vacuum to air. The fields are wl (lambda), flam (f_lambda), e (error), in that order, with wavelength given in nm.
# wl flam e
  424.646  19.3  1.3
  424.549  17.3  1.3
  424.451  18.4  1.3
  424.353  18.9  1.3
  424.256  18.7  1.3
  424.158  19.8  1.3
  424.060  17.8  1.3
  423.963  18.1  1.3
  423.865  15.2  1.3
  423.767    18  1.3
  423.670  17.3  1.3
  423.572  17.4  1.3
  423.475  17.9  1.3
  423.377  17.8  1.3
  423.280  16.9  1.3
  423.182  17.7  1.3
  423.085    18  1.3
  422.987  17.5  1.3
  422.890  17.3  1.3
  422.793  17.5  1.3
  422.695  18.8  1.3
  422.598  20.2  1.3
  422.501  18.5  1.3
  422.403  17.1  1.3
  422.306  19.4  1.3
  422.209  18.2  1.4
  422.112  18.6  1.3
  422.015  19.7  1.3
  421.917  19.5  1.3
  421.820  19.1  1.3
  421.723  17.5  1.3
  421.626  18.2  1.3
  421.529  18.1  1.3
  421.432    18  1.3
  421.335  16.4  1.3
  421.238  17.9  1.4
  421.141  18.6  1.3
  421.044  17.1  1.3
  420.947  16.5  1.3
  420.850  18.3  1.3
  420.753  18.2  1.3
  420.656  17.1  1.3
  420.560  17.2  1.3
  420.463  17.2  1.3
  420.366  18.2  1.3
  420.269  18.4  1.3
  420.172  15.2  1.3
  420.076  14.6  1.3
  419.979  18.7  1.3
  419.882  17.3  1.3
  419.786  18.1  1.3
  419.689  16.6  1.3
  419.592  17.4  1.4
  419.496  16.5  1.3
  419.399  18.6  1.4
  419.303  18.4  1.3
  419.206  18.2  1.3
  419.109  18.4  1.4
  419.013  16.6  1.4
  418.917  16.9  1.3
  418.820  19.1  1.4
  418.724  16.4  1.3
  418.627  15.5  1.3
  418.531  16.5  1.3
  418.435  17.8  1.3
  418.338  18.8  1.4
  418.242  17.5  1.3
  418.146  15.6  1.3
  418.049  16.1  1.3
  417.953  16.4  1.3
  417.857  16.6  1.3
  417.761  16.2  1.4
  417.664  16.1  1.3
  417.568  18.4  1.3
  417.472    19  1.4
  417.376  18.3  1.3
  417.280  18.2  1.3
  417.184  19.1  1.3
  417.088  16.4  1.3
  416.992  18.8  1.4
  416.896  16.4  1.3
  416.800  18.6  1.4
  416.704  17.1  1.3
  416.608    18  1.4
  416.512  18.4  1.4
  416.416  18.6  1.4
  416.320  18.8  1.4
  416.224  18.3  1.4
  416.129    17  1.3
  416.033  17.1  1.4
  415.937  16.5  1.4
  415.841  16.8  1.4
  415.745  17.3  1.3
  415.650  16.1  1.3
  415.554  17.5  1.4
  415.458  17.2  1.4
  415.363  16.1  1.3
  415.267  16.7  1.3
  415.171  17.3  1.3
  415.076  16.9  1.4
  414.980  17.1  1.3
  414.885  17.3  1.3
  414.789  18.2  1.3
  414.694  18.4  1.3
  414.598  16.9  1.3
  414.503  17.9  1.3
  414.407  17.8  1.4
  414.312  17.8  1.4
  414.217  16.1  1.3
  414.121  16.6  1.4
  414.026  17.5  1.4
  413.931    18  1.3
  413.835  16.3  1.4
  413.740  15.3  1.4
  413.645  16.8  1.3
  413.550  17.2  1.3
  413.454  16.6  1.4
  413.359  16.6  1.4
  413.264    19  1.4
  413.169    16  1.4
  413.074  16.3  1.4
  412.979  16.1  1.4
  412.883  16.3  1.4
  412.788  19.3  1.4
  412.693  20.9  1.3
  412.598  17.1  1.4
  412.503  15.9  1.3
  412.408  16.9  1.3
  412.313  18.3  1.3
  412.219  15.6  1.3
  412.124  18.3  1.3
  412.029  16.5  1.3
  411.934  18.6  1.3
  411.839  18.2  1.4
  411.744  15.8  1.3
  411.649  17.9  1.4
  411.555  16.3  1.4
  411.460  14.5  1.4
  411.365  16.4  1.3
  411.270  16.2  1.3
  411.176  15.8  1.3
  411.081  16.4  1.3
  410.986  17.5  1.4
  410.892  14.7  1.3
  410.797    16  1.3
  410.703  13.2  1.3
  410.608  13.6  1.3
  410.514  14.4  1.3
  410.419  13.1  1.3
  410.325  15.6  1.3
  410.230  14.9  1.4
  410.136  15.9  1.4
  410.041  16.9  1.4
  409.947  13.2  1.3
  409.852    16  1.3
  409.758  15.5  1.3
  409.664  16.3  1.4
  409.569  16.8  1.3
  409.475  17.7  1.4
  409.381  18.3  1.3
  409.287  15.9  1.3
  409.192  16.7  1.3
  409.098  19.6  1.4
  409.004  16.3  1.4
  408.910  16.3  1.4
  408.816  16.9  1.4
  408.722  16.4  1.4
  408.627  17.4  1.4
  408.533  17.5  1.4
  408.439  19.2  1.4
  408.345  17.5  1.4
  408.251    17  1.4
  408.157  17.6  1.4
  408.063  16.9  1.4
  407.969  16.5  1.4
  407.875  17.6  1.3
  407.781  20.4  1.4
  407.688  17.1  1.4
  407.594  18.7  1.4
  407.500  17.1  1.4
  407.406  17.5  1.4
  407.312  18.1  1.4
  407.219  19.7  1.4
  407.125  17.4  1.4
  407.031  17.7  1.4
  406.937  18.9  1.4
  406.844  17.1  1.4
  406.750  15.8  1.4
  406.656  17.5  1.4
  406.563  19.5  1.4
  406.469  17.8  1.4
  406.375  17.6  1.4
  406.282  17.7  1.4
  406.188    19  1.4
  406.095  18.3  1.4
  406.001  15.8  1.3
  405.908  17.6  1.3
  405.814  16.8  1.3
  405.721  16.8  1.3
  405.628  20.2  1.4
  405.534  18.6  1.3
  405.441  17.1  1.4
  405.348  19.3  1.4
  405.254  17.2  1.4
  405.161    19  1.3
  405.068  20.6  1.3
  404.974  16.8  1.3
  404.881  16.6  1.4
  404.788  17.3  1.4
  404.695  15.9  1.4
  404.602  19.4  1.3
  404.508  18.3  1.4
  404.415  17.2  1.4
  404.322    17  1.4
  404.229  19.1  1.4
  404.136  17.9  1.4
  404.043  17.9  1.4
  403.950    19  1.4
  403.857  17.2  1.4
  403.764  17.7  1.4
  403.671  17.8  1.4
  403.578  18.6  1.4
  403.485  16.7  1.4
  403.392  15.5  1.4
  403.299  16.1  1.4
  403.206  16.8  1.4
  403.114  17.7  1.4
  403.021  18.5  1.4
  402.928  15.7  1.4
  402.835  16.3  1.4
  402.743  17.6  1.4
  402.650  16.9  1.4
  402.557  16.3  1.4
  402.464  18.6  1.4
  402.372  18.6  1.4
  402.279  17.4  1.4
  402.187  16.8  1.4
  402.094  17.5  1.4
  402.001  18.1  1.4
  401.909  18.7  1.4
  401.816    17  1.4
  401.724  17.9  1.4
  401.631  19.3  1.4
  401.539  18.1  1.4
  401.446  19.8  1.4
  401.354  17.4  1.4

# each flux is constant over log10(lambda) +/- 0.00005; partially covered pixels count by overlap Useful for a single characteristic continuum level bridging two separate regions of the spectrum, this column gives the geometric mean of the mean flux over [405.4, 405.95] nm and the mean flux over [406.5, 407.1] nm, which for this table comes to 17.8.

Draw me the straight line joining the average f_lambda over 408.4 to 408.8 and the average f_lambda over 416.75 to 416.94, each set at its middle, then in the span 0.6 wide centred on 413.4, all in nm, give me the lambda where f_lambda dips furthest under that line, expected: 413.169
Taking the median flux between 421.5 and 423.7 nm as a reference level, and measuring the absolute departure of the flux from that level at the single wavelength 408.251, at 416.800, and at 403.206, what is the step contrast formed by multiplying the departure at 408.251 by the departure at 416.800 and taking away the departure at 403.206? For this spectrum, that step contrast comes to -0.60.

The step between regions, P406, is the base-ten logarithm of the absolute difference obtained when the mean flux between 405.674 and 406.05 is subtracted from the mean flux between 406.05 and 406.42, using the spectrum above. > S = 0.15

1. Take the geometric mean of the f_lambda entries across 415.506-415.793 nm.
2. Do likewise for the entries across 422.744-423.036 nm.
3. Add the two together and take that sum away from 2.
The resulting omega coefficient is -32.4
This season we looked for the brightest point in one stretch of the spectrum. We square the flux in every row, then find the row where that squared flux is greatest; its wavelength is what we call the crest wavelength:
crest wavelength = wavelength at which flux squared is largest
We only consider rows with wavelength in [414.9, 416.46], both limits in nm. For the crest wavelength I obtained 416.320 nm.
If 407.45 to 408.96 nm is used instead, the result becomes 407.781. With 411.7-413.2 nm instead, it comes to 412.693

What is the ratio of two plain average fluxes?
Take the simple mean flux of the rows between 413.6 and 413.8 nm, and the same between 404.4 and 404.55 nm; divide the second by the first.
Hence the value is 1.11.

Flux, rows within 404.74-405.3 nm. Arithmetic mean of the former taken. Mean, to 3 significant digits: 17.9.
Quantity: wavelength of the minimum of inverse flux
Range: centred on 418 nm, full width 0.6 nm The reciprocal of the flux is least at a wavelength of 418.242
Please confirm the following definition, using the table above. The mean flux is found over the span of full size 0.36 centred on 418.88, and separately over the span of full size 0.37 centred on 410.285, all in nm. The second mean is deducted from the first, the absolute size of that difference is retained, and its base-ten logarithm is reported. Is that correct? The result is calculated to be 0.4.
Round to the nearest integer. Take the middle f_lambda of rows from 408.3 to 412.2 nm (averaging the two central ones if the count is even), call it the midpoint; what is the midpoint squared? 266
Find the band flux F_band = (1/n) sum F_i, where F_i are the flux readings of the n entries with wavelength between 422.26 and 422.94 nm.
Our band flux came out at 18.4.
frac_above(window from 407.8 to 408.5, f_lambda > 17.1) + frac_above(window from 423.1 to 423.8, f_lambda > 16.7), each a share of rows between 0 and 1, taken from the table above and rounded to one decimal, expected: 1.6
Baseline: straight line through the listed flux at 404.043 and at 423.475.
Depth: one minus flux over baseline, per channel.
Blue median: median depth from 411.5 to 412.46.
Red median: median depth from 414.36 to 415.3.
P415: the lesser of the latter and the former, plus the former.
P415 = 0.06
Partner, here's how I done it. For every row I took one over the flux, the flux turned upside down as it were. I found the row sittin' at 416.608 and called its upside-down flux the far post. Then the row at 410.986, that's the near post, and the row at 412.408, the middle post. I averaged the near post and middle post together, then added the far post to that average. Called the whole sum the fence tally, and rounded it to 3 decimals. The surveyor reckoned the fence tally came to 0.114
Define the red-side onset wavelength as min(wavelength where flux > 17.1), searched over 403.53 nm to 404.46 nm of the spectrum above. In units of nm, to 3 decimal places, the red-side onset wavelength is 403.578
